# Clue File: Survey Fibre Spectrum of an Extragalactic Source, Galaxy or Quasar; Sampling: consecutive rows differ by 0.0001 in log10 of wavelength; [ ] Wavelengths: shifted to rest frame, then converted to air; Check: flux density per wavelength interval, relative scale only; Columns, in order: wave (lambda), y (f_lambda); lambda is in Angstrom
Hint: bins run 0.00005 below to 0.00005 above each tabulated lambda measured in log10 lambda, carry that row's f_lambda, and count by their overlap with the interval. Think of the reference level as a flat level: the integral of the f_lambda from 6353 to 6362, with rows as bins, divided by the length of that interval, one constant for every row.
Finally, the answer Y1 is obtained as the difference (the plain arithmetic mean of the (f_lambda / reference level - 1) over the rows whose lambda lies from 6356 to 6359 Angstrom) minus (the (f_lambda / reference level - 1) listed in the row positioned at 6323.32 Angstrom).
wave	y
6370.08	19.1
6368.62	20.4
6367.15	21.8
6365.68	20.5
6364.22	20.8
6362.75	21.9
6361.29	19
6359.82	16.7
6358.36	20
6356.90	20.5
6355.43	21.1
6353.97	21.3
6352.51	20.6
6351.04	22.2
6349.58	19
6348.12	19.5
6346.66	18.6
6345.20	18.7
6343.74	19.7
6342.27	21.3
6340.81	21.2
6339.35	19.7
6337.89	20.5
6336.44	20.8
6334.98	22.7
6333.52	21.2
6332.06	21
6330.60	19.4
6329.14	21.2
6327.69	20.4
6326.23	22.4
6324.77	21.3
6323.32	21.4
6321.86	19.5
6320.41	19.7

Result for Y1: -0.058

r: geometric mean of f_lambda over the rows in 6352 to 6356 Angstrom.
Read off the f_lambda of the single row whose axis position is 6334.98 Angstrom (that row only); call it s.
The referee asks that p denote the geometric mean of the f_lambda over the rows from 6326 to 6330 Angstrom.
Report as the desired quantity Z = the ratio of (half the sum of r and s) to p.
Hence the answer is 1.02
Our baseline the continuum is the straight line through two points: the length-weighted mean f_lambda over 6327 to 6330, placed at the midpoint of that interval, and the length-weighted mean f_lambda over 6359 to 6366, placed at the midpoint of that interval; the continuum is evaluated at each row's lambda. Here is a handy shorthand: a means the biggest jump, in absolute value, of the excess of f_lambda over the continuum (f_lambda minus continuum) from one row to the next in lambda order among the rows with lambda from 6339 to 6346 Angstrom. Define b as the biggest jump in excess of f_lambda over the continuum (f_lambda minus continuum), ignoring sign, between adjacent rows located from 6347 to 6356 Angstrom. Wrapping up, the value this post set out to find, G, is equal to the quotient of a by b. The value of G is 0.48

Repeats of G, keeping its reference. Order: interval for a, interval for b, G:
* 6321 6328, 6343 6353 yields 0.60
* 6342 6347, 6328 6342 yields 0.84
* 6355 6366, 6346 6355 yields 1.00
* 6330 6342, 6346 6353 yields 0.57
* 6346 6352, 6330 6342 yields 1.75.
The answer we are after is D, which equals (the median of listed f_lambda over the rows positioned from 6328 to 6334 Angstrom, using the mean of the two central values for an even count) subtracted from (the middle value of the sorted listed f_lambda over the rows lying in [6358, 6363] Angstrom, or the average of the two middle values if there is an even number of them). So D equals -1.6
